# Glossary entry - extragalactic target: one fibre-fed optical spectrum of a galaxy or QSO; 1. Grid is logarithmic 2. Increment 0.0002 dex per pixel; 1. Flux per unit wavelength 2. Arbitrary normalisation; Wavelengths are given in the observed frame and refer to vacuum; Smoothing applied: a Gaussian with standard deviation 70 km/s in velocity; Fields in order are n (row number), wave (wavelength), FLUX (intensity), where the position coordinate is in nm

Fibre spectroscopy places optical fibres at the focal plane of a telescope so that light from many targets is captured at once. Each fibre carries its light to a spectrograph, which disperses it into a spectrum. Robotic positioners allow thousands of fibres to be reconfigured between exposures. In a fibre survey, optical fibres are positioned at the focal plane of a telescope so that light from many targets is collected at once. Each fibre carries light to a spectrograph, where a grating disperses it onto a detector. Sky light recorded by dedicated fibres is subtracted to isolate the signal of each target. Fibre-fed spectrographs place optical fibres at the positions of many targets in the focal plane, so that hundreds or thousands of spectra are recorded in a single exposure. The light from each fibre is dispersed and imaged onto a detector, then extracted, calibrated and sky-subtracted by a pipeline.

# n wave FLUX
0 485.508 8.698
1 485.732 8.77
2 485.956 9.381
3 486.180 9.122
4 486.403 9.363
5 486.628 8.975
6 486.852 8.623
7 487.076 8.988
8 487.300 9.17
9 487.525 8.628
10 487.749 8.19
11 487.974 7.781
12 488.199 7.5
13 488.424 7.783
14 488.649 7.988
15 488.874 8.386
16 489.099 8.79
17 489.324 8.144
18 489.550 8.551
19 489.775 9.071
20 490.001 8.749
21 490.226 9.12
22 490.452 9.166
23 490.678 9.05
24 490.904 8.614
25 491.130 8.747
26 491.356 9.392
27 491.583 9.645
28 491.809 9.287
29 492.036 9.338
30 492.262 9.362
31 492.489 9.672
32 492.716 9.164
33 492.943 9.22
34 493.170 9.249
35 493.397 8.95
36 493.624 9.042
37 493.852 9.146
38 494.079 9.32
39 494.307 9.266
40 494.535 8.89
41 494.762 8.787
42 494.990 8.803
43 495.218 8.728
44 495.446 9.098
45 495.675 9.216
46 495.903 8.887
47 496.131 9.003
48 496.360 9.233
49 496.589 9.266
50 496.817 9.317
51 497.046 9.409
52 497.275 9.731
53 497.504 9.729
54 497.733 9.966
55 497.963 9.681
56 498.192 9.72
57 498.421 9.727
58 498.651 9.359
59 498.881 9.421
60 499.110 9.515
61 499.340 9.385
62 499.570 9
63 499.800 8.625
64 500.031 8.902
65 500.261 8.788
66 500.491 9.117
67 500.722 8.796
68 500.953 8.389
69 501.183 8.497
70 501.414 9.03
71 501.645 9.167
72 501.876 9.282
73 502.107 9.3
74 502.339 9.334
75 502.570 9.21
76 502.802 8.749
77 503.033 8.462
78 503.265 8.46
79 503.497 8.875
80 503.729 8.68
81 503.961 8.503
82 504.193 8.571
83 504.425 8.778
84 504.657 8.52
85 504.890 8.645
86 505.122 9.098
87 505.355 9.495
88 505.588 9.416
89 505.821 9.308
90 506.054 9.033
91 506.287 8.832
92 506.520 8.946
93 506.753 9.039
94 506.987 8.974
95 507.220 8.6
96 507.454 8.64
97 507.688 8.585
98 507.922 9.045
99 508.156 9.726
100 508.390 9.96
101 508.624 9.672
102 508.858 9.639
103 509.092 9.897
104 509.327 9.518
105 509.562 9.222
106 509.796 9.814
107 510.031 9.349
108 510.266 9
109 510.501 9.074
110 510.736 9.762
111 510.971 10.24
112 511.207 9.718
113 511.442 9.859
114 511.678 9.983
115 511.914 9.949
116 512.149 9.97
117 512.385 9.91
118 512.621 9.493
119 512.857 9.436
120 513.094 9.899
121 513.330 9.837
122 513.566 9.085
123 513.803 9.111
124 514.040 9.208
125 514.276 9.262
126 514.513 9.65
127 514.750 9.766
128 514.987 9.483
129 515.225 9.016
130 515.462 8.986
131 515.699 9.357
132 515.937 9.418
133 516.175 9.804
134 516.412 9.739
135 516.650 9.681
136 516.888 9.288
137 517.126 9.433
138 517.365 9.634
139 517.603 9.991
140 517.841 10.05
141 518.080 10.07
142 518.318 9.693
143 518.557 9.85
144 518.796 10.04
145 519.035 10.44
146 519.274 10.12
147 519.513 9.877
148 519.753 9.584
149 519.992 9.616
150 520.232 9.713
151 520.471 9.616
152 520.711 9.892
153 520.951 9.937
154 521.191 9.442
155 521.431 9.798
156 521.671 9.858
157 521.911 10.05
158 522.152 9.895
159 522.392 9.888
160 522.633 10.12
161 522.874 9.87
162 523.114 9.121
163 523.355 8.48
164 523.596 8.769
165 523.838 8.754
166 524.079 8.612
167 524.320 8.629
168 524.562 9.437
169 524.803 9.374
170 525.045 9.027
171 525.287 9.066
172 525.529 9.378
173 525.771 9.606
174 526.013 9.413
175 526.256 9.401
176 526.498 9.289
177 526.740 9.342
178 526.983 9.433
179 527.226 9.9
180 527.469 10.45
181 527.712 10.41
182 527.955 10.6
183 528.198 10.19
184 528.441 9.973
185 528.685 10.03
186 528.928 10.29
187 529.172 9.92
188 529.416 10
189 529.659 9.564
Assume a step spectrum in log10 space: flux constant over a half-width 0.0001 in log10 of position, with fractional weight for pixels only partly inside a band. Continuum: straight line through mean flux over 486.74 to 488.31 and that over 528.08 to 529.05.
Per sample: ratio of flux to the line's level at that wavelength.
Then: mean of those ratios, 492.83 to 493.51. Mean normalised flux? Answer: 1.06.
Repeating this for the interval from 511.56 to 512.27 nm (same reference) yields 1.06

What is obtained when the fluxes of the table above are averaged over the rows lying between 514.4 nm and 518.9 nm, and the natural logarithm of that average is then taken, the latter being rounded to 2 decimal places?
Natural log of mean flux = 2.26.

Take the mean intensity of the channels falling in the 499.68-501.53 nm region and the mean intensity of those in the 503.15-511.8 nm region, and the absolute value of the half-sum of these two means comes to 8.99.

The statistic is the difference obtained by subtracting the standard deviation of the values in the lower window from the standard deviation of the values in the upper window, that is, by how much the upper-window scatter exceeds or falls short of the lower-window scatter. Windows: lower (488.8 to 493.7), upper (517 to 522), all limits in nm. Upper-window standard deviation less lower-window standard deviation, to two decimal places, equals -0.14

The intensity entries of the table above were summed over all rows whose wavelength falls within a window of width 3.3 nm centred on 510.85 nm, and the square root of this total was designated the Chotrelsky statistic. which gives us 11.6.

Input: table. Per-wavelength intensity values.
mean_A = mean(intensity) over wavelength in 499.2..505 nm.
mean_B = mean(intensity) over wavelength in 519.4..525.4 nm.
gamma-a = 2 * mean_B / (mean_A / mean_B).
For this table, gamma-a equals 20.2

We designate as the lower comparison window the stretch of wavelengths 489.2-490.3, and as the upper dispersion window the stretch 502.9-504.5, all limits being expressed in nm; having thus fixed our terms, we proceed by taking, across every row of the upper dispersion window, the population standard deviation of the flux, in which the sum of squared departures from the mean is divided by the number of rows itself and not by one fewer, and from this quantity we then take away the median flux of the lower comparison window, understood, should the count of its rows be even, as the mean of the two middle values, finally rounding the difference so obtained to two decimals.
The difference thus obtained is -8.60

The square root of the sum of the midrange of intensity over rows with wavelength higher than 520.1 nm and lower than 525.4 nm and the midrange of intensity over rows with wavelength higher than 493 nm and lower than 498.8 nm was 4.32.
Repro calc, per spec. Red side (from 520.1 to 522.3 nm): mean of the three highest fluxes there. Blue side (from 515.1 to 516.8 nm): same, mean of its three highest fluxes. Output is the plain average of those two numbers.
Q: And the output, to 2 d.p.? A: 9.85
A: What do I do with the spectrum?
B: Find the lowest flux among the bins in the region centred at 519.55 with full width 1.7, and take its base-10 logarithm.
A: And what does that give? 0.98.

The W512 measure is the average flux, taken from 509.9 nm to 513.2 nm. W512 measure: 9.7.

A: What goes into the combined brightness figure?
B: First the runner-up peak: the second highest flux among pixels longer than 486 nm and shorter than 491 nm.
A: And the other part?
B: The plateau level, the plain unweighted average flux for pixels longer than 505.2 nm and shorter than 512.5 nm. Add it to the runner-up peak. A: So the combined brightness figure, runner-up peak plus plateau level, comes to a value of 18.6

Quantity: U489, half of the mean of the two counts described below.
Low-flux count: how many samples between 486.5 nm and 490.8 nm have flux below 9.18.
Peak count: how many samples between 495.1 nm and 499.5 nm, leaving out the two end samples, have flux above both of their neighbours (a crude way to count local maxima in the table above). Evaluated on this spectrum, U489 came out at 6.0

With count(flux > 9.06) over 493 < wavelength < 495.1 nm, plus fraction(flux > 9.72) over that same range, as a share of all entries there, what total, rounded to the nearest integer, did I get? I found 4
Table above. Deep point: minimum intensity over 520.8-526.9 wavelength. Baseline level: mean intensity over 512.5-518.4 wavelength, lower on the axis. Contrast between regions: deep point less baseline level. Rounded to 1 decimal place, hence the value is -1.1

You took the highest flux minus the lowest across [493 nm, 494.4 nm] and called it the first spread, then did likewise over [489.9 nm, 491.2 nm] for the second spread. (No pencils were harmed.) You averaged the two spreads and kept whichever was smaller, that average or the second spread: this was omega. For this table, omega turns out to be 0.46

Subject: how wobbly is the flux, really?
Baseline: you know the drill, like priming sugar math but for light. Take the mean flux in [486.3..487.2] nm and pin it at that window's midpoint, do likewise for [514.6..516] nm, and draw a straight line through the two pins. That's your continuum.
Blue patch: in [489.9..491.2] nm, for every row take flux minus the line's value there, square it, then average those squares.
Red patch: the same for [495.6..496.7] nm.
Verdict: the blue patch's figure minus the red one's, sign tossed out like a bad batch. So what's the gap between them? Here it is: 0.04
